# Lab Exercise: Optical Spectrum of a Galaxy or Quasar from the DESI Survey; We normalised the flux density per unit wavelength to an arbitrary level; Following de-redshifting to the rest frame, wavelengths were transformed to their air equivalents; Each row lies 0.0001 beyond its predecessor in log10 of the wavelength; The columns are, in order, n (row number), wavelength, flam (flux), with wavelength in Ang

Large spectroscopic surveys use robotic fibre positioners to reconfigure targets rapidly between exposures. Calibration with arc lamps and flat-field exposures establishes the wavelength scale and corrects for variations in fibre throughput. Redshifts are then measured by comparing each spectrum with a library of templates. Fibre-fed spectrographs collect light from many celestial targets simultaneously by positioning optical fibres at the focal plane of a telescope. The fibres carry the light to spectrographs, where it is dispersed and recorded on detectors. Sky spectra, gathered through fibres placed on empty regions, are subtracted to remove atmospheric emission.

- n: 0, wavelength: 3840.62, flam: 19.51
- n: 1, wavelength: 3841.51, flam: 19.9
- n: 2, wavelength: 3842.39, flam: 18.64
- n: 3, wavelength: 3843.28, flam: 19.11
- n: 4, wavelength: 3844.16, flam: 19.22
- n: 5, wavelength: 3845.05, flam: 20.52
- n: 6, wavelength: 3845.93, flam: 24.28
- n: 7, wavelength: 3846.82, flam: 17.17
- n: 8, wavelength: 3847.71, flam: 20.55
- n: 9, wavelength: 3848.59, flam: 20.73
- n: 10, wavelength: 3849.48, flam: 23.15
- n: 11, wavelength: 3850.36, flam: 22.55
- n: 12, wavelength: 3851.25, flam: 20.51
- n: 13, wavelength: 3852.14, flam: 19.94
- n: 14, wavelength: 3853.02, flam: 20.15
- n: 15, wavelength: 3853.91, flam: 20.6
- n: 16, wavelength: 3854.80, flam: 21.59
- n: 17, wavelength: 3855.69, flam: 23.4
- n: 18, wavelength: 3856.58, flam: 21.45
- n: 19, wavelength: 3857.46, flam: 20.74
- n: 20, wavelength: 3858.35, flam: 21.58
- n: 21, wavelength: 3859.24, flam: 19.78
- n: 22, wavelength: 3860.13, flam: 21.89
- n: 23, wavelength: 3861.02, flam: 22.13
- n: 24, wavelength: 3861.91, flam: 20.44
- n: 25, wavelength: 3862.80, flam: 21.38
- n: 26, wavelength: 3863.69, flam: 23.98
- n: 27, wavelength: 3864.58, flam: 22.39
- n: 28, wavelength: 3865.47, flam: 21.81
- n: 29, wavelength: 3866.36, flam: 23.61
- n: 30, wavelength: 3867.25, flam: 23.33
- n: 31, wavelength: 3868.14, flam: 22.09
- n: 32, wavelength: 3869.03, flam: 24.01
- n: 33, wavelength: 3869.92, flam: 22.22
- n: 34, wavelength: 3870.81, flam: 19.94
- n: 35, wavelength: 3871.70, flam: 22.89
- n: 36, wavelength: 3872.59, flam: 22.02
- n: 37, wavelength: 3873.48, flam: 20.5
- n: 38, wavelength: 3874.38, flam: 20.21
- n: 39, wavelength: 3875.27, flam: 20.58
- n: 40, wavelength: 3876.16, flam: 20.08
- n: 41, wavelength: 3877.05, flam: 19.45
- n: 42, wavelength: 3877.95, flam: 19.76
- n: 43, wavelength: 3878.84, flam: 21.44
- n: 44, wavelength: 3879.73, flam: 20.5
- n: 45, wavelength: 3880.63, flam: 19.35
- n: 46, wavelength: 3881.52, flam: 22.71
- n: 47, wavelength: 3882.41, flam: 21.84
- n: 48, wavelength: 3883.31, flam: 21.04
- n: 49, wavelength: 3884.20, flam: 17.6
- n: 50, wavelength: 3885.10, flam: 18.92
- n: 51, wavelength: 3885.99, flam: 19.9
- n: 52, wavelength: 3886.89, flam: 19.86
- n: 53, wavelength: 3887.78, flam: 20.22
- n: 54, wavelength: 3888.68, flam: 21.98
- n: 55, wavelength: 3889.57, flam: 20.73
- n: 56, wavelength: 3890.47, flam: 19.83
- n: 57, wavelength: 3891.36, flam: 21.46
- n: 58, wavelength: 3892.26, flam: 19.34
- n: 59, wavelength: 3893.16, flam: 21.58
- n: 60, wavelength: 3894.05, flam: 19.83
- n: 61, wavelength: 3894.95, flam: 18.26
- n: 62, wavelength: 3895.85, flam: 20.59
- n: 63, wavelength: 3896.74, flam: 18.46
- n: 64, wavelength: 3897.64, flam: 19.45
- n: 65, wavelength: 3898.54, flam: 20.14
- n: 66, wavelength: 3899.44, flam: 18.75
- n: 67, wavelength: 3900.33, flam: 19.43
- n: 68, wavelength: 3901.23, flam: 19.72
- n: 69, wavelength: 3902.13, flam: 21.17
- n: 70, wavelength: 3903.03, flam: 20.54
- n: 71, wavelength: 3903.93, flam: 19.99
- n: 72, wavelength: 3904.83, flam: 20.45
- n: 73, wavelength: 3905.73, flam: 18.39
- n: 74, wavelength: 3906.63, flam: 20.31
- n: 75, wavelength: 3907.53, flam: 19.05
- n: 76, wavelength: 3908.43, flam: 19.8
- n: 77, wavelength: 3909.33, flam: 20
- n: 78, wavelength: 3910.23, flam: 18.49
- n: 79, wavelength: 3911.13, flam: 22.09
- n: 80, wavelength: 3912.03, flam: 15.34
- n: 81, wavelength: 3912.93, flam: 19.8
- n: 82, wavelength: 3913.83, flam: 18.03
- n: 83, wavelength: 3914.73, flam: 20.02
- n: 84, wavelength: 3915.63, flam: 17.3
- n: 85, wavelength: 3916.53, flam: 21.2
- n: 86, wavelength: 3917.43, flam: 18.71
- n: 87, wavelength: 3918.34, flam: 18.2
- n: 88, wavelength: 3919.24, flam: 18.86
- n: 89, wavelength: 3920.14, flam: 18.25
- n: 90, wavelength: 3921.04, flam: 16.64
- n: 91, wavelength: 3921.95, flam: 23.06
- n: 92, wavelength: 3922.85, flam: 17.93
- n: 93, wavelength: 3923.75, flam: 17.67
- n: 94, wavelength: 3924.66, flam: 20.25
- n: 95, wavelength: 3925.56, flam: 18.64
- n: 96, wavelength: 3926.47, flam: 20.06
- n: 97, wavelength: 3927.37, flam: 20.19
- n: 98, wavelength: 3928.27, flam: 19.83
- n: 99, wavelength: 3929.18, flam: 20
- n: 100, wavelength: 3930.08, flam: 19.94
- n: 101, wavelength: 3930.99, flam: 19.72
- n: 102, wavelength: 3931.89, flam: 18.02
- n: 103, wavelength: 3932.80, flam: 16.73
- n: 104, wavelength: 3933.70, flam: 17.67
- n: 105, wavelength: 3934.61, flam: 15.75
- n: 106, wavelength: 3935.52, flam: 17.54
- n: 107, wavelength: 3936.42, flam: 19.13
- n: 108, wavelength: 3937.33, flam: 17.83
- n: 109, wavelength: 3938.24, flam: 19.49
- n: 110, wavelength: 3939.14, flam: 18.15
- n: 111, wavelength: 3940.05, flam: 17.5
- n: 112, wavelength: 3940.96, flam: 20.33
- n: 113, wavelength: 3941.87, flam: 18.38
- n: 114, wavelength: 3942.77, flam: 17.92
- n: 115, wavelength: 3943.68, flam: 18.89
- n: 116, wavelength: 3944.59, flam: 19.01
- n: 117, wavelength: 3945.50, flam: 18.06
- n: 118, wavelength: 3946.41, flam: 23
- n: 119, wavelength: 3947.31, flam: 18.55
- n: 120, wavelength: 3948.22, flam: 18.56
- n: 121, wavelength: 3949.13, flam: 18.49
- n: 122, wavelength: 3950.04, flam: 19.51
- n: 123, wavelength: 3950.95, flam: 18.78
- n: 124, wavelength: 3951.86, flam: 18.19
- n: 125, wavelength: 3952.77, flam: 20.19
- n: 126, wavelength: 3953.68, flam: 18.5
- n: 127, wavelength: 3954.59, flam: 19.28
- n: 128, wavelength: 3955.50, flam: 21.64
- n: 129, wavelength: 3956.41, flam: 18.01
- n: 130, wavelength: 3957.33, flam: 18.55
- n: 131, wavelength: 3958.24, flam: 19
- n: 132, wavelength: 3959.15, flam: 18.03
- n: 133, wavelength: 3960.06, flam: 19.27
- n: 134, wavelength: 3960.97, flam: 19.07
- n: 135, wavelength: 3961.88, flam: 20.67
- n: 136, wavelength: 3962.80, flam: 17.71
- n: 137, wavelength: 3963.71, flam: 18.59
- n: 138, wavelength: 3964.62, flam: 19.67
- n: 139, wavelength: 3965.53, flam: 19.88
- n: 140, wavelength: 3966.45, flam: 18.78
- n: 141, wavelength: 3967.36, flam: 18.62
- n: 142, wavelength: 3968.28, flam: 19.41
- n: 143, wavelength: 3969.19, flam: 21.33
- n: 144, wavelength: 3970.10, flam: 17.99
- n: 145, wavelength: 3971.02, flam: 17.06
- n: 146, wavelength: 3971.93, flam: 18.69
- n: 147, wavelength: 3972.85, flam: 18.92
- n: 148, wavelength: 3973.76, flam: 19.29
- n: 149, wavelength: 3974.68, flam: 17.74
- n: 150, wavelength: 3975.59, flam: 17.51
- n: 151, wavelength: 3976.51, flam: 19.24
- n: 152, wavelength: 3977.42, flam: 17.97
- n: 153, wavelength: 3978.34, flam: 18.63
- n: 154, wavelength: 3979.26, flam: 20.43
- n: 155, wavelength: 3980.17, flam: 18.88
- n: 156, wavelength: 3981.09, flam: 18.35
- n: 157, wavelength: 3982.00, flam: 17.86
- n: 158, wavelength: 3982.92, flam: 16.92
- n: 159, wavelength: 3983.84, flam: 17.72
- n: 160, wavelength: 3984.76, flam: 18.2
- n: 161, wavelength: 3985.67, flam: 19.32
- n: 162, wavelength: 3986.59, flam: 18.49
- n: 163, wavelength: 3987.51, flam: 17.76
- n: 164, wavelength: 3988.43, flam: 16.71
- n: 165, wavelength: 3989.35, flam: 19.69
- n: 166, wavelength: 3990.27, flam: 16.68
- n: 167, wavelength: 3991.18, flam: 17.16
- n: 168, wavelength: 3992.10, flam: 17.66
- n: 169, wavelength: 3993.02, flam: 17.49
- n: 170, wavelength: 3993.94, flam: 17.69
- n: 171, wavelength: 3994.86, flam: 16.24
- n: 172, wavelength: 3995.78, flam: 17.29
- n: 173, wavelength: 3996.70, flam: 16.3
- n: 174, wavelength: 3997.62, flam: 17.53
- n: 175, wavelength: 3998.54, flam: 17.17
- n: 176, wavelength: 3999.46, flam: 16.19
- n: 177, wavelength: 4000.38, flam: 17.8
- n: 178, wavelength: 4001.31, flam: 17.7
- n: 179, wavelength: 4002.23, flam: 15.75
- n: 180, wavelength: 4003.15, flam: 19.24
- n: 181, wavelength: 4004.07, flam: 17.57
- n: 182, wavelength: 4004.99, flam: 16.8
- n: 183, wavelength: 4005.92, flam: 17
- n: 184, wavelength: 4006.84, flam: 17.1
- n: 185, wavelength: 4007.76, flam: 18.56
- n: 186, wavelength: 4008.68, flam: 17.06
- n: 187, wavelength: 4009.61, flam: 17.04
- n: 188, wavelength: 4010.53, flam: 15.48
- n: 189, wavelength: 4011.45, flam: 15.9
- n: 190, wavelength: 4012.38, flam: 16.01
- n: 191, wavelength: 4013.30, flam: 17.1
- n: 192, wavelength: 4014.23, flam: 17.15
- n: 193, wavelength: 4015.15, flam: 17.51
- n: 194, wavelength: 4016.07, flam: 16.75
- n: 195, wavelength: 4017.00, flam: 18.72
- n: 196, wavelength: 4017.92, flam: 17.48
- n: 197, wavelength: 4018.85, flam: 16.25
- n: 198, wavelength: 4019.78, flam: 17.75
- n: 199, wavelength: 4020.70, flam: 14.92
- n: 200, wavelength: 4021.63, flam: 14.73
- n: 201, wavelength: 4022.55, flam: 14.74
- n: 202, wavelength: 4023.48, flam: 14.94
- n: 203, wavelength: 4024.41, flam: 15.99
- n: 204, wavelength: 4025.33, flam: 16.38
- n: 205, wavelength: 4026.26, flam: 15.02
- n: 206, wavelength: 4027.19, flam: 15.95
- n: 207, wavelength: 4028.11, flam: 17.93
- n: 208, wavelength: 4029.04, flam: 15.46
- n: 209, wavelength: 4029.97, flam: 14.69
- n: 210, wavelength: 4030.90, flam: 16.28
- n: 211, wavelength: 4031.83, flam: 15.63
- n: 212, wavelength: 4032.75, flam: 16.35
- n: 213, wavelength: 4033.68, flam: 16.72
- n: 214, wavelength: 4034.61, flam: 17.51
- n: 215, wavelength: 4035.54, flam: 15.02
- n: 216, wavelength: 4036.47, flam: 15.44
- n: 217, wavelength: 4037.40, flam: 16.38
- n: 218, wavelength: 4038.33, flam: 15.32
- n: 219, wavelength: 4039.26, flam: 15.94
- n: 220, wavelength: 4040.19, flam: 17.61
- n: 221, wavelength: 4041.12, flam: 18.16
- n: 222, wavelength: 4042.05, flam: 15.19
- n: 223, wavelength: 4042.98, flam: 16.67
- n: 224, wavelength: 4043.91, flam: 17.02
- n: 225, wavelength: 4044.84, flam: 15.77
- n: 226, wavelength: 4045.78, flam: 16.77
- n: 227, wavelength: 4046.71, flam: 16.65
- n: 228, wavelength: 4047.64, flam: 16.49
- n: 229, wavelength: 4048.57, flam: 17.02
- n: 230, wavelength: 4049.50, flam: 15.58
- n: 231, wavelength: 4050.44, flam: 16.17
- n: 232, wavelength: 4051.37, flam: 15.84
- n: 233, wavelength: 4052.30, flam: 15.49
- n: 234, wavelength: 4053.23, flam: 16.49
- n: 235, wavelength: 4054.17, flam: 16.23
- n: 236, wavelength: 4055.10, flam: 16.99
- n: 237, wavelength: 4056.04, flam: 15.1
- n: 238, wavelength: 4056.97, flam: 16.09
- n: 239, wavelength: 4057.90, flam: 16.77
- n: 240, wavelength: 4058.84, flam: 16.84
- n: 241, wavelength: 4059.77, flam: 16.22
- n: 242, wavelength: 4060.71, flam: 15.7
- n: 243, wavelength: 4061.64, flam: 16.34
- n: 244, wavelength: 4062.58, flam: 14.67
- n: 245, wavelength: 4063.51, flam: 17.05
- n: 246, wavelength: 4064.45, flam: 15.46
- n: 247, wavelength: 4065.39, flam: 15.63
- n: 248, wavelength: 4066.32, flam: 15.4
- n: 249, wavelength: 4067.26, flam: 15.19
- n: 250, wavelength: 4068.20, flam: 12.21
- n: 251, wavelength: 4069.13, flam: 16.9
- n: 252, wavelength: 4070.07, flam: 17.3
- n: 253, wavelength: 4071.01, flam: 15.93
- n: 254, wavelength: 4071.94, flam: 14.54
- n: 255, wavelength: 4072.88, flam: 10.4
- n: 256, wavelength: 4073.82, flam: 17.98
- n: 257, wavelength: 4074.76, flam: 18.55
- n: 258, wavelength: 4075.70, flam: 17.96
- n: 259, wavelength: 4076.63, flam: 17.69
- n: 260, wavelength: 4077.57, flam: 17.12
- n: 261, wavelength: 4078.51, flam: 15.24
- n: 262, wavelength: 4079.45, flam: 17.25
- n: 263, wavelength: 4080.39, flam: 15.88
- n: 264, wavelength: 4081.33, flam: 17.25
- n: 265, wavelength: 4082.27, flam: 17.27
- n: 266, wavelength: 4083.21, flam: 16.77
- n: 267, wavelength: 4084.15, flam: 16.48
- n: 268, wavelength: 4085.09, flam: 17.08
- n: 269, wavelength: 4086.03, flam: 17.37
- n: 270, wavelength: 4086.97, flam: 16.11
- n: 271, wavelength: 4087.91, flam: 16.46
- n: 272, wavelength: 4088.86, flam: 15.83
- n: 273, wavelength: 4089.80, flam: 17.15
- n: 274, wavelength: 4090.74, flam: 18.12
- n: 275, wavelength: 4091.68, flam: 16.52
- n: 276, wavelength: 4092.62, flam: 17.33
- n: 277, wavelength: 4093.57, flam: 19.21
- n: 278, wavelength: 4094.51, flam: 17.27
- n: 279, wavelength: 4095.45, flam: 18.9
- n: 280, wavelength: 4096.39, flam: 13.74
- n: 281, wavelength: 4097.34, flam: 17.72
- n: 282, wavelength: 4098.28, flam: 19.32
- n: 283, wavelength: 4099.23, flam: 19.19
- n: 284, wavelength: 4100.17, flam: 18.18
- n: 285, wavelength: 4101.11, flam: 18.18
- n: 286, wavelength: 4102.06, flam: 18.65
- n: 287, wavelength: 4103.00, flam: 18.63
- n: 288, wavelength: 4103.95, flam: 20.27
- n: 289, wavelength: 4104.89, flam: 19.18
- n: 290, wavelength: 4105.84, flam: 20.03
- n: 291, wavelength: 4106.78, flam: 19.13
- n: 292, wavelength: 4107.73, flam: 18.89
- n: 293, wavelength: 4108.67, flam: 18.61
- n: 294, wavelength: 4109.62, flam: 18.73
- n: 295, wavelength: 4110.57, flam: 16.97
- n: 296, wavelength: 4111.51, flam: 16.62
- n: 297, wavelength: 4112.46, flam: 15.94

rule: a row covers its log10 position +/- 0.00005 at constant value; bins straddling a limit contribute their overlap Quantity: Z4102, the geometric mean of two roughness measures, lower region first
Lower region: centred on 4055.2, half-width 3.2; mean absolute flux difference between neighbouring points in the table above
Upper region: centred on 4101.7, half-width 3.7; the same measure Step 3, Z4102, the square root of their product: 0.76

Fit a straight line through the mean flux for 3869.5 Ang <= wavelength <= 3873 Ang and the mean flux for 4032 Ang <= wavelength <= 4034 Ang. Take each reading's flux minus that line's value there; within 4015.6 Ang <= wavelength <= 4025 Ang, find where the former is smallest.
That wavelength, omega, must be 4021.63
